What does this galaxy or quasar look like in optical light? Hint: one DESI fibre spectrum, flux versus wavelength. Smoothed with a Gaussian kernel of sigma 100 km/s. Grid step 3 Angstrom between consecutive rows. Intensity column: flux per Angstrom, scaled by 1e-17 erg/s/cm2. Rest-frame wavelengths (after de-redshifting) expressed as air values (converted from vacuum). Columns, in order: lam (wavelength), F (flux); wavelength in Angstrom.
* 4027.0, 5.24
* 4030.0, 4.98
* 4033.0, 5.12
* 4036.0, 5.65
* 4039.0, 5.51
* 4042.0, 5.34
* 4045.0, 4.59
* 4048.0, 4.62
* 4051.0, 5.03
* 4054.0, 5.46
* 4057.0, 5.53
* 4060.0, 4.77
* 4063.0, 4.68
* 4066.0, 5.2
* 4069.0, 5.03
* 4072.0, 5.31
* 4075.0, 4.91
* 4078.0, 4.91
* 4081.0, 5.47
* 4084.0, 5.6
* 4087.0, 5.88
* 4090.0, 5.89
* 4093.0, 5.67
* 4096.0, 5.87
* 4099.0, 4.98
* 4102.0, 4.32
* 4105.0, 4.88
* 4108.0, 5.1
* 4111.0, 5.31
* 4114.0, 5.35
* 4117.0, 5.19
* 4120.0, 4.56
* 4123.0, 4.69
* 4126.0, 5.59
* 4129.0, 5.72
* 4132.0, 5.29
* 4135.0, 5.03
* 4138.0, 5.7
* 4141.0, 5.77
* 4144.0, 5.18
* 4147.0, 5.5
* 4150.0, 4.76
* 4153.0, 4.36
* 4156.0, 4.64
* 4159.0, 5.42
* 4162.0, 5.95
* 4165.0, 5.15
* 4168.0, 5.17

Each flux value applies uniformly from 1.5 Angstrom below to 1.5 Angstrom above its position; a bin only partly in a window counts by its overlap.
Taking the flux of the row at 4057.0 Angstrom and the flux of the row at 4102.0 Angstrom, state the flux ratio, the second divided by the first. 0.78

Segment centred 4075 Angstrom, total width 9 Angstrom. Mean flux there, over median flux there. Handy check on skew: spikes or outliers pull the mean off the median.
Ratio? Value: 1.03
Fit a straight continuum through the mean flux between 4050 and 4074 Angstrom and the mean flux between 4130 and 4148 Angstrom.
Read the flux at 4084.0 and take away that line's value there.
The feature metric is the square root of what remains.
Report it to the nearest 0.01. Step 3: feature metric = 0.63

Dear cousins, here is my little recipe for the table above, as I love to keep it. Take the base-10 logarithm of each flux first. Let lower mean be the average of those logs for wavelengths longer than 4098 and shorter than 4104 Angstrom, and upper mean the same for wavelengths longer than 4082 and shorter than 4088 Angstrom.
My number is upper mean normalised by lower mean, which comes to 1.14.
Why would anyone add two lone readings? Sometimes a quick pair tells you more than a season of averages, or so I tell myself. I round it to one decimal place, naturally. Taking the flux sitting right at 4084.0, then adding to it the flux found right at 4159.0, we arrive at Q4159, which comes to 11.0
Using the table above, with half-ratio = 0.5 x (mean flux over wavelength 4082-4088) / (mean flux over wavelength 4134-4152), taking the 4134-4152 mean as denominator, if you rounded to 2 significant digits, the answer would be 0.54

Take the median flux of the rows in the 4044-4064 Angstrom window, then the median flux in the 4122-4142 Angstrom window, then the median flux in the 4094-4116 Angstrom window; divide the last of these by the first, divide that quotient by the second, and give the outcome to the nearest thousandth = 0.191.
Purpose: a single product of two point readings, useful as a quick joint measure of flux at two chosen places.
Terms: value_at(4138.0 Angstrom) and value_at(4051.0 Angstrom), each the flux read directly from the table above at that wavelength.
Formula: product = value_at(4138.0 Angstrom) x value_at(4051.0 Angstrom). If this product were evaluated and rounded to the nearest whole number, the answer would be 29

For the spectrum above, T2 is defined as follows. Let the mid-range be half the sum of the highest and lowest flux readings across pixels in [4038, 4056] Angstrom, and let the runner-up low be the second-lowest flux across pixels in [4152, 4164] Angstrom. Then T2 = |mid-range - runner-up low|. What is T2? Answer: 0.41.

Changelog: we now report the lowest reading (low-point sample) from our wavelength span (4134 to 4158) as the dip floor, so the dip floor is 4.36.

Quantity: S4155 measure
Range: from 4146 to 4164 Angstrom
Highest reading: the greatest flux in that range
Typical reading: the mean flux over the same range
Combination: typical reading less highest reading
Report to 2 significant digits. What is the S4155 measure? -0.85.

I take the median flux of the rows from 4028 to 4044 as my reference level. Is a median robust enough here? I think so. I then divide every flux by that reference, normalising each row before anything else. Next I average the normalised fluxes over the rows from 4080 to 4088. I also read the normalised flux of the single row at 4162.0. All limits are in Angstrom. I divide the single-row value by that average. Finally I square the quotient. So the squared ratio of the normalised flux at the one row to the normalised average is 1.11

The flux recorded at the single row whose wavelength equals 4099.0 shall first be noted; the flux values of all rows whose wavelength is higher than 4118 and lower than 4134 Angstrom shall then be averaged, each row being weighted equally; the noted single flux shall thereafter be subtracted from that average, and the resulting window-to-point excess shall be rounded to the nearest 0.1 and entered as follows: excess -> 0.2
